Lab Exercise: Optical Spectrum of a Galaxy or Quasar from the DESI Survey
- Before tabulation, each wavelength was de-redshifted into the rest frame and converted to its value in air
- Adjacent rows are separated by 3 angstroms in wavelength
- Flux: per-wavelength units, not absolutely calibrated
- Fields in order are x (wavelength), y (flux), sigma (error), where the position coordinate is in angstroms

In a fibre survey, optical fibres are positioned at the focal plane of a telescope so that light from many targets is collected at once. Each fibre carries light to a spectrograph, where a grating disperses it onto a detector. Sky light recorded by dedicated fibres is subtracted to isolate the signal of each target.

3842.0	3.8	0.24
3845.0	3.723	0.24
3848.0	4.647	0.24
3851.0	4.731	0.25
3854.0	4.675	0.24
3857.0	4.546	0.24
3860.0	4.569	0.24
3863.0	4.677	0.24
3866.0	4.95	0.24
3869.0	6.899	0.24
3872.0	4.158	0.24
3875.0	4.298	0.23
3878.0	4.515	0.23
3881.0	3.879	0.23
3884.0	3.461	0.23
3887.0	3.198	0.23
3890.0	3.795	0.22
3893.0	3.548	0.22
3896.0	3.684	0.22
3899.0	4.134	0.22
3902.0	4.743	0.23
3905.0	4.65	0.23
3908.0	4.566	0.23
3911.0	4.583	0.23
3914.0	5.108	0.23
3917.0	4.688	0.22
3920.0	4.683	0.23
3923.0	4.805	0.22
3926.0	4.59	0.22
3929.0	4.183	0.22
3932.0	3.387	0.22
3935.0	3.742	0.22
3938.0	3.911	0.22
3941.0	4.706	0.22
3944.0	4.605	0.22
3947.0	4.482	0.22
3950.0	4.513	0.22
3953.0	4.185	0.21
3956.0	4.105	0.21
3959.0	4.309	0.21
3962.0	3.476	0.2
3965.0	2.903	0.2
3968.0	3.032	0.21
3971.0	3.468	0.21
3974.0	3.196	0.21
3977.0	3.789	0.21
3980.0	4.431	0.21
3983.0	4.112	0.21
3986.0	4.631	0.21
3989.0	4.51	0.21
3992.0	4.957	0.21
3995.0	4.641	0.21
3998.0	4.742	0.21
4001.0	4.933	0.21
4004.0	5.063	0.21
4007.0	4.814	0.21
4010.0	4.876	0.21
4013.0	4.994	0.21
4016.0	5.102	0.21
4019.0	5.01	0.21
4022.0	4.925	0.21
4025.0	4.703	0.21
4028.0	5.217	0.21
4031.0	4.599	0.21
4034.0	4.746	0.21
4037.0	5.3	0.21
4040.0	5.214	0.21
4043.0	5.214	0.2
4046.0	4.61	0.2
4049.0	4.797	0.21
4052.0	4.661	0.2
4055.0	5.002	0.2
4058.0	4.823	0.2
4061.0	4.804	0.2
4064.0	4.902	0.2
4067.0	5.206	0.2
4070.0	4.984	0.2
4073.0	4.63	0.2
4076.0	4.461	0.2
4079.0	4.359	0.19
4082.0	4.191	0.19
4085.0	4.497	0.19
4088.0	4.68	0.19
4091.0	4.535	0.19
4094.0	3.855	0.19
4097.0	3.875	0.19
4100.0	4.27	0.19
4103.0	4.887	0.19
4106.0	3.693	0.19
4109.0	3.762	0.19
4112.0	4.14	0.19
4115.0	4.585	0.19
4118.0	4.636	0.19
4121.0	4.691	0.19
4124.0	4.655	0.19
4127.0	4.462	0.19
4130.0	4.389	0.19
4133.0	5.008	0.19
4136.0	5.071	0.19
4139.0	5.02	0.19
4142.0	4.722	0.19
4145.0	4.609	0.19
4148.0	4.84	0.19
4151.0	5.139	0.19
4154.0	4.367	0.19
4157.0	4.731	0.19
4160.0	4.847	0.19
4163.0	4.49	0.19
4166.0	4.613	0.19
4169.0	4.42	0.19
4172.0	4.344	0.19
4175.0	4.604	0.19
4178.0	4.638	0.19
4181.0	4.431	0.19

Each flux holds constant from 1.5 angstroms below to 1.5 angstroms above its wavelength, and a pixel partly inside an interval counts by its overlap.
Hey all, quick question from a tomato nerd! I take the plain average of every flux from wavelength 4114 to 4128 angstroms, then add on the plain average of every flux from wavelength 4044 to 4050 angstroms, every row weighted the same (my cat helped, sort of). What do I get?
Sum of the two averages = 9.3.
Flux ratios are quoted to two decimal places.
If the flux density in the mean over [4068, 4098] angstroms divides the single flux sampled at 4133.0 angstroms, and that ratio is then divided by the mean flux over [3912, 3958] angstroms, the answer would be 0.26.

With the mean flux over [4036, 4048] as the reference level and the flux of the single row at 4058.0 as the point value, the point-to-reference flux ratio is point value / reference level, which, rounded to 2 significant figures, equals 0.95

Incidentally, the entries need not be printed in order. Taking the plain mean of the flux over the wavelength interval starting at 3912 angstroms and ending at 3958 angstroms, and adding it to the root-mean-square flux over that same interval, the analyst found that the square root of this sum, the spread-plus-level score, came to 2.96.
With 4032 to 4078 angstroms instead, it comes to 3.13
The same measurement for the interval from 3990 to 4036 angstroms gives 3.13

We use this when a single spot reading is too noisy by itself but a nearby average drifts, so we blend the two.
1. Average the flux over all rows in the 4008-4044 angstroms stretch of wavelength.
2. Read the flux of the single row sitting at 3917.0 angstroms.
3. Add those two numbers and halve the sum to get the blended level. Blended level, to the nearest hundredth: 4.84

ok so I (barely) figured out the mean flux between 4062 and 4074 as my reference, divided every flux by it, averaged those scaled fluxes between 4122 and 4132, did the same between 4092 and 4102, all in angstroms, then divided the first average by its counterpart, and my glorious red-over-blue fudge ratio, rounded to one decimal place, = 1.1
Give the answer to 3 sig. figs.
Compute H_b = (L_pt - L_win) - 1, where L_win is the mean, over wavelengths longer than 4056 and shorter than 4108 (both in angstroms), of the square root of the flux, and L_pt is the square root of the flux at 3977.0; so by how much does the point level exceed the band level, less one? -1.17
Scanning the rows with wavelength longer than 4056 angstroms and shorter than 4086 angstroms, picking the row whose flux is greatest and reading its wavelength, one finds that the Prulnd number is 4067.0 angstroms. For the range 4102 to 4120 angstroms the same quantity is 4103.0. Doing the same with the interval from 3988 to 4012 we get 4004.0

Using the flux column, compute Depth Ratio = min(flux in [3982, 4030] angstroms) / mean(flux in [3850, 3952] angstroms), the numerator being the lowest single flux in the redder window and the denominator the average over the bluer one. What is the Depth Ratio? 0.93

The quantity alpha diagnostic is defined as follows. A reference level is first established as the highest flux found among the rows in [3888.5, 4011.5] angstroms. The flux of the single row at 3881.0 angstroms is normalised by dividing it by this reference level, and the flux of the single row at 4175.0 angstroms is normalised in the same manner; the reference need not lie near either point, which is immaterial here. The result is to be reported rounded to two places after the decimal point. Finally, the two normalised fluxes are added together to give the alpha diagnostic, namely 1.66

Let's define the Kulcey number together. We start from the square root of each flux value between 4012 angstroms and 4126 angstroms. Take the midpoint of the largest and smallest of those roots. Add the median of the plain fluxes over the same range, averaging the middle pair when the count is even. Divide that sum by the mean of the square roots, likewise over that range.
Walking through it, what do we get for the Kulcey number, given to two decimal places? 3.15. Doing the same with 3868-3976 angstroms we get 3.12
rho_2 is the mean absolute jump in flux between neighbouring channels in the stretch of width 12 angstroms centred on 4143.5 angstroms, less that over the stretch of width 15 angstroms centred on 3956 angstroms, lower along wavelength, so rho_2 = -0.1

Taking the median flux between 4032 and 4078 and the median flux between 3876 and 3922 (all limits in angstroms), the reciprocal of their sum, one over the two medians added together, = 0.107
